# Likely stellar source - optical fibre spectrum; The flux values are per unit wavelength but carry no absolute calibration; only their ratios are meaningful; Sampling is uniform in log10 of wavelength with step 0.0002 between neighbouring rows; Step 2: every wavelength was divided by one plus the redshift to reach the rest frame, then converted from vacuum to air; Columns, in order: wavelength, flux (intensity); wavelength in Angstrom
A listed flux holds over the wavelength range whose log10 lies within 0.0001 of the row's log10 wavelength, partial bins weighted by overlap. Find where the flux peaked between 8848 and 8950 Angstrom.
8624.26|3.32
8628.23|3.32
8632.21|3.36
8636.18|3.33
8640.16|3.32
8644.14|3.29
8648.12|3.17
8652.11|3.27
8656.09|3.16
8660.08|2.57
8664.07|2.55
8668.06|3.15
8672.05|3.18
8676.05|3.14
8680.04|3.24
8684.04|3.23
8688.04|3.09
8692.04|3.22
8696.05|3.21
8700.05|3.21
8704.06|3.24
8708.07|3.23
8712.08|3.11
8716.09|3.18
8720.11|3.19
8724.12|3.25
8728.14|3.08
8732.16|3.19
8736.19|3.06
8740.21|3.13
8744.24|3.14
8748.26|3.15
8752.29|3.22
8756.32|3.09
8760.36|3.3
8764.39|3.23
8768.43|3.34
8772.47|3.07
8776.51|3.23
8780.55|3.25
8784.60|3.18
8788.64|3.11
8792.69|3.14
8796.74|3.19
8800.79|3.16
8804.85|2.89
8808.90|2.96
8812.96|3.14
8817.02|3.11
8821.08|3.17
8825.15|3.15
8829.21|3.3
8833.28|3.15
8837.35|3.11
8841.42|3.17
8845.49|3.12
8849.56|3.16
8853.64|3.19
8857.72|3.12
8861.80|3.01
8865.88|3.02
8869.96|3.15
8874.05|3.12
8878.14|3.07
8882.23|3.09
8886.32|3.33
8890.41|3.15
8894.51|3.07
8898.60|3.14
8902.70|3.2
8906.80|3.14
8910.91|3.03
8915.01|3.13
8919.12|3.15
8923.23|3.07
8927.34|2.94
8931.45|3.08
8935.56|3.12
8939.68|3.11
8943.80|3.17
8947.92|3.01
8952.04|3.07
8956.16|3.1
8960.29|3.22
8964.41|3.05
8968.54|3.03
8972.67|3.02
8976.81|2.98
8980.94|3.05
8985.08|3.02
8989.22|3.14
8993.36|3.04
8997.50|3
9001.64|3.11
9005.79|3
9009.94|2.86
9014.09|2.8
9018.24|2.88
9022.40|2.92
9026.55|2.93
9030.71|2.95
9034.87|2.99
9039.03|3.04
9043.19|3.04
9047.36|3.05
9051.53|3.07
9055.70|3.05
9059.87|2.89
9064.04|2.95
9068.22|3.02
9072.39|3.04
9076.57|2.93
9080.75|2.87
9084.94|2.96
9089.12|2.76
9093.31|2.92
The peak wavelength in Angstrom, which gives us 8886.32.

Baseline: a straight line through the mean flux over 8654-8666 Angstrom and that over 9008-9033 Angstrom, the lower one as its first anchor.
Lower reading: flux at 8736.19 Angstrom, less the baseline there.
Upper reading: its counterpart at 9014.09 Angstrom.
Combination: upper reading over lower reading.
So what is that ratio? -0.3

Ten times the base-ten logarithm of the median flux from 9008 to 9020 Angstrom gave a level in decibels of 4.56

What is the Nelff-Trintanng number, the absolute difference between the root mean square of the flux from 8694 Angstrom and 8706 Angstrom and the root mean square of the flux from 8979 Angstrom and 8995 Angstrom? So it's 0.16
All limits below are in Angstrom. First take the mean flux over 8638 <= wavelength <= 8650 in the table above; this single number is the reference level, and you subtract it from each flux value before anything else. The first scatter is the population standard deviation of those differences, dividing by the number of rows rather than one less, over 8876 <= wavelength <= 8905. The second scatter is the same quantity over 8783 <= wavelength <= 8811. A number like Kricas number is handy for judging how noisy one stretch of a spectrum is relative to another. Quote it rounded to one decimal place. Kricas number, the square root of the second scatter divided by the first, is 1.1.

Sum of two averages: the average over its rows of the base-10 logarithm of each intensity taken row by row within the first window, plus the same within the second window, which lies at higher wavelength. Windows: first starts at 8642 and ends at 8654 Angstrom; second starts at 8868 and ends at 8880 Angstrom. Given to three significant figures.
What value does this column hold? 1.00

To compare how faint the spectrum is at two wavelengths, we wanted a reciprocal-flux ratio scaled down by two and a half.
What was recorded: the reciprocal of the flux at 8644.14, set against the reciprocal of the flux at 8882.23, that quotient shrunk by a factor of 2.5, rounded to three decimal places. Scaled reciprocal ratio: 0.376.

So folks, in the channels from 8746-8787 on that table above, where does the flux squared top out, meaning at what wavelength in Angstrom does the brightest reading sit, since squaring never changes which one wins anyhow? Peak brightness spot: 8768.43 Angstrom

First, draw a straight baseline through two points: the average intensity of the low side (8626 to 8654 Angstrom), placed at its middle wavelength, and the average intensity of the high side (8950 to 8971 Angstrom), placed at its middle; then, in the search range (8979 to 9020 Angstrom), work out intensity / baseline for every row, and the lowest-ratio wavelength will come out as 9014.09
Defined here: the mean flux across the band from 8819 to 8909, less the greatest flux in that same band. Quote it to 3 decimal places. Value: -0.188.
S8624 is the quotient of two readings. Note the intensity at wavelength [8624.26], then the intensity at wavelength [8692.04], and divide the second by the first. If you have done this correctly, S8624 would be 0.97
